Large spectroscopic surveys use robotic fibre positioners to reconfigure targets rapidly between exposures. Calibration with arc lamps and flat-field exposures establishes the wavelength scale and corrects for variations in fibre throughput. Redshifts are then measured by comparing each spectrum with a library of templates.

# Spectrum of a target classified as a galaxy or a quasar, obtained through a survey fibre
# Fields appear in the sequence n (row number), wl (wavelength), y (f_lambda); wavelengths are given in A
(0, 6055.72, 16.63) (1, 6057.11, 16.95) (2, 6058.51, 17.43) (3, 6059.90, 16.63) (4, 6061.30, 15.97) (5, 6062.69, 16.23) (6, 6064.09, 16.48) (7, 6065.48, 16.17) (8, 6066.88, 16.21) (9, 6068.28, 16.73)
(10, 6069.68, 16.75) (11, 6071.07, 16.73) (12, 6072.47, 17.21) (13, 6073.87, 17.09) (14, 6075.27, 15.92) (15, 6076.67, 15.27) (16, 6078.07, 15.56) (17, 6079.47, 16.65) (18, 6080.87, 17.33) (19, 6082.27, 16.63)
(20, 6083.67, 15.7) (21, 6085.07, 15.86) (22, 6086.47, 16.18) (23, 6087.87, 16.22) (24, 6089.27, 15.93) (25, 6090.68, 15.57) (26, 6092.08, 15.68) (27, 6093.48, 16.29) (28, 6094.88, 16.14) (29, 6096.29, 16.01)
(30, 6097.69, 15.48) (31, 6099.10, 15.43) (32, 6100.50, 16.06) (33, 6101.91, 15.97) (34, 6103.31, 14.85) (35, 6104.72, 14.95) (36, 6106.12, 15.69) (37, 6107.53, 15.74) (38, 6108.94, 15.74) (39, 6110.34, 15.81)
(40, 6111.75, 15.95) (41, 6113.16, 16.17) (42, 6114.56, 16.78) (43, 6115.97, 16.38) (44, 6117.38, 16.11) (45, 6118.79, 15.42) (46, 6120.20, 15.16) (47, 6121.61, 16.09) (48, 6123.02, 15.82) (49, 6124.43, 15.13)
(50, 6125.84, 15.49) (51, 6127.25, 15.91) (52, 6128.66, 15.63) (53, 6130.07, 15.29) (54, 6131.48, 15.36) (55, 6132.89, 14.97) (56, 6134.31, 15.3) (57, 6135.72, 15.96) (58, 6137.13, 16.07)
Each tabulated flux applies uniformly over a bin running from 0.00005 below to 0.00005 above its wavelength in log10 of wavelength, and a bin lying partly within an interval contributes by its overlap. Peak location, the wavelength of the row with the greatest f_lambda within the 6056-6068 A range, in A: 6058.51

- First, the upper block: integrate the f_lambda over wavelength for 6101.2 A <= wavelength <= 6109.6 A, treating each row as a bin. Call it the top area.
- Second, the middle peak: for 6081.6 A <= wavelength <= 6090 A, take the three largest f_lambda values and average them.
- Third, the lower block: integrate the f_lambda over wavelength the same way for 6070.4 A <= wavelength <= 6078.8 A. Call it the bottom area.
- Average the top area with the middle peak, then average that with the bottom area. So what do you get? 105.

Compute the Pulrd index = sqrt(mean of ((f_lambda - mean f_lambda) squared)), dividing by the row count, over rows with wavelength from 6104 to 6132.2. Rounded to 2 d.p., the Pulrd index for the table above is 0.44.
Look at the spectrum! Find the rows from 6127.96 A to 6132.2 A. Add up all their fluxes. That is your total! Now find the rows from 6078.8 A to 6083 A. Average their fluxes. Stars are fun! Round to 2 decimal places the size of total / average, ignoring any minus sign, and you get 2.74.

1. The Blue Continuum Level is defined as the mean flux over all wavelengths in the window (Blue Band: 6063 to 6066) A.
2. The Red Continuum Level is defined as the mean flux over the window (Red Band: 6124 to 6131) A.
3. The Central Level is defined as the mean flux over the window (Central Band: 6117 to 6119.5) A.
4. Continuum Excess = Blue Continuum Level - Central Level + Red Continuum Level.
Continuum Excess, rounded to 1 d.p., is 16.1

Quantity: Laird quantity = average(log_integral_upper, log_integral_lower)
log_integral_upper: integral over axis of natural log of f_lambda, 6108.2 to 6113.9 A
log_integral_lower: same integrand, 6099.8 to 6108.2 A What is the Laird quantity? 19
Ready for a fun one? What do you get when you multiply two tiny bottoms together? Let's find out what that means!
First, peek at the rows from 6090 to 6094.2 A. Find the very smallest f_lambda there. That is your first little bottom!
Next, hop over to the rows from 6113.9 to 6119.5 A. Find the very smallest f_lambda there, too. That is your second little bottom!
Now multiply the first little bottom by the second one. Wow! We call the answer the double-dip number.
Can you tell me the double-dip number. 240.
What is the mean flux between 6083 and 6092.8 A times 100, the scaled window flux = 1588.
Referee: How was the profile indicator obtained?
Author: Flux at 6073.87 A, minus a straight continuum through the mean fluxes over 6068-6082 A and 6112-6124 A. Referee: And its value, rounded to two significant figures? 0.56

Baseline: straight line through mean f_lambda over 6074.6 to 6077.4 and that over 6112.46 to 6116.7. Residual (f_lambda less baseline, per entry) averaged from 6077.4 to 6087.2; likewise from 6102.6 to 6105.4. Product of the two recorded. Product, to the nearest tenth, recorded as -0.7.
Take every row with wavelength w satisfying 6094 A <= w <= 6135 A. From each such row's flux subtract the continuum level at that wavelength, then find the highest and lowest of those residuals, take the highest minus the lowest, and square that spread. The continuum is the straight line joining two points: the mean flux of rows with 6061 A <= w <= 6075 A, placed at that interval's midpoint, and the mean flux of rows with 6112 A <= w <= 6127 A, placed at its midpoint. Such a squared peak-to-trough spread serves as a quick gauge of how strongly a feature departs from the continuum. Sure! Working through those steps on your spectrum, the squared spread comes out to 4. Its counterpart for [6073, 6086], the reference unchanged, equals 4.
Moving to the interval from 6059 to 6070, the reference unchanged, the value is 1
